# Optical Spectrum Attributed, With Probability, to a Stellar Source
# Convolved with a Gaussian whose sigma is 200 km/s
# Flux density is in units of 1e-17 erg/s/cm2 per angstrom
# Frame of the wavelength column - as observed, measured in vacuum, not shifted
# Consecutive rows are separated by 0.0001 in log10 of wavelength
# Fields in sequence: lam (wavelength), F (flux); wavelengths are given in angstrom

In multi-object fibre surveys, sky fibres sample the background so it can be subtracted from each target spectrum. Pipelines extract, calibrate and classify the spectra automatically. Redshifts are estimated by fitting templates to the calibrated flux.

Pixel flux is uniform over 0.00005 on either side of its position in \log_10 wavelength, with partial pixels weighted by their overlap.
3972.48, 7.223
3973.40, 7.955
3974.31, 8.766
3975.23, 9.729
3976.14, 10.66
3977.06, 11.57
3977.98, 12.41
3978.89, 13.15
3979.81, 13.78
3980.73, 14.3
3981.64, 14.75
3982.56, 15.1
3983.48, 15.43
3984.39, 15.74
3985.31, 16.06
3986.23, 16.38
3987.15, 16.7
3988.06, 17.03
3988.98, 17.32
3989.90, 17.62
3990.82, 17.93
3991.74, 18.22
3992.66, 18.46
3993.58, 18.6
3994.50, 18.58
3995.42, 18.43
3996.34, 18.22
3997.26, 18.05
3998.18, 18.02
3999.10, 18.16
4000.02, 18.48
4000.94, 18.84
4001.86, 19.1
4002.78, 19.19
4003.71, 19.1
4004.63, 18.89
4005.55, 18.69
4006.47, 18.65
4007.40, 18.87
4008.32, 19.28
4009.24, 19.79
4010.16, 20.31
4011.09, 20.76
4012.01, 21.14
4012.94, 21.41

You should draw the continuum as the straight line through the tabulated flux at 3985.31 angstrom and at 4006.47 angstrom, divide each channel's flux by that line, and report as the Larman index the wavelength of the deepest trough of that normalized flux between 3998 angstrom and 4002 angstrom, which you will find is 3998.18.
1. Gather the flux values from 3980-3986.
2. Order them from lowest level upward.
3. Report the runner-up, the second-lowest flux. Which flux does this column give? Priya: 14.75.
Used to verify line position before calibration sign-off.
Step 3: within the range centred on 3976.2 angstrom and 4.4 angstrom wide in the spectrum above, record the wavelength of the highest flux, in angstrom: 3977.98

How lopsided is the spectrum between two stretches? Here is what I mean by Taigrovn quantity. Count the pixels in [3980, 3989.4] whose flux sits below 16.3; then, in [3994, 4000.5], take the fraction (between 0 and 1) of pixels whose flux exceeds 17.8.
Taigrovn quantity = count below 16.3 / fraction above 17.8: 6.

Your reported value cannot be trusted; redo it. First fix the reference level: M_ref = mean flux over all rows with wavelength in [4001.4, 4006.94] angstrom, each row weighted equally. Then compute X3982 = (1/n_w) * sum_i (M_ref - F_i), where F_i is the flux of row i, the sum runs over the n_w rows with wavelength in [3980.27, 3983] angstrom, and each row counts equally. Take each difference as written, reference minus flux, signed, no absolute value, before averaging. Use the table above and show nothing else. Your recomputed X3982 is 4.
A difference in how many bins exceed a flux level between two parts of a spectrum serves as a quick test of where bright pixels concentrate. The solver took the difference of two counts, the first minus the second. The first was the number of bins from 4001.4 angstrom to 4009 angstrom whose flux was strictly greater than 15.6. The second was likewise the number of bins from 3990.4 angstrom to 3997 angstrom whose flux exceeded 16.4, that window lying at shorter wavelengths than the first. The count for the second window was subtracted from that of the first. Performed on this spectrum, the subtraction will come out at 1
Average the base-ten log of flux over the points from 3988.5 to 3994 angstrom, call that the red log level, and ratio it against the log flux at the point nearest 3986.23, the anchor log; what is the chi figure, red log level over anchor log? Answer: 1.03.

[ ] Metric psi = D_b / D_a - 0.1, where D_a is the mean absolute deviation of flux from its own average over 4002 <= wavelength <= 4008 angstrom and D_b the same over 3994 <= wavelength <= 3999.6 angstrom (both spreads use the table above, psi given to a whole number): 1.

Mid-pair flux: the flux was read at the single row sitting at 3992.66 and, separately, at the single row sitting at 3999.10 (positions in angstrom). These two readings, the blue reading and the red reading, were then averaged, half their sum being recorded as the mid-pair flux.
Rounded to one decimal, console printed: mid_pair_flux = 18.3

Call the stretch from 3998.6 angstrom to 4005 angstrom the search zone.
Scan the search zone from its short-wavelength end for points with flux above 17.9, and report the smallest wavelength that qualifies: 3999.10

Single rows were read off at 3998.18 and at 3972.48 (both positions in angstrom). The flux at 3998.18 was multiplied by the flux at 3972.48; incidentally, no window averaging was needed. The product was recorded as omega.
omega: 130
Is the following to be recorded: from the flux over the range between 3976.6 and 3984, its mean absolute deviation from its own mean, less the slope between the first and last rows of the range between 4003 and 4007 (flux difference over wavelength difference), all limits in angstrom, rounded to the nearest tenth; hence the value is 1.2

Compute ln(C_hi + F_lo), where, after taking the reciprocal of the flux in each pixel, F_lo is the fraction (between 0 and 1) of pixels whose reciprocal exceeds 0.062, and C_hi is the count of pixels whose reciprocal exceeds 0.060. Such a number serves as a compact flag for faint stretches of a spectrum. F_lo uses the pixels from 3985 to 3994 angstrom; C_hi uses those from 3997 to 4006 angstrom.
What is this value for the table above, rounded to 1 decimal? -2.3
